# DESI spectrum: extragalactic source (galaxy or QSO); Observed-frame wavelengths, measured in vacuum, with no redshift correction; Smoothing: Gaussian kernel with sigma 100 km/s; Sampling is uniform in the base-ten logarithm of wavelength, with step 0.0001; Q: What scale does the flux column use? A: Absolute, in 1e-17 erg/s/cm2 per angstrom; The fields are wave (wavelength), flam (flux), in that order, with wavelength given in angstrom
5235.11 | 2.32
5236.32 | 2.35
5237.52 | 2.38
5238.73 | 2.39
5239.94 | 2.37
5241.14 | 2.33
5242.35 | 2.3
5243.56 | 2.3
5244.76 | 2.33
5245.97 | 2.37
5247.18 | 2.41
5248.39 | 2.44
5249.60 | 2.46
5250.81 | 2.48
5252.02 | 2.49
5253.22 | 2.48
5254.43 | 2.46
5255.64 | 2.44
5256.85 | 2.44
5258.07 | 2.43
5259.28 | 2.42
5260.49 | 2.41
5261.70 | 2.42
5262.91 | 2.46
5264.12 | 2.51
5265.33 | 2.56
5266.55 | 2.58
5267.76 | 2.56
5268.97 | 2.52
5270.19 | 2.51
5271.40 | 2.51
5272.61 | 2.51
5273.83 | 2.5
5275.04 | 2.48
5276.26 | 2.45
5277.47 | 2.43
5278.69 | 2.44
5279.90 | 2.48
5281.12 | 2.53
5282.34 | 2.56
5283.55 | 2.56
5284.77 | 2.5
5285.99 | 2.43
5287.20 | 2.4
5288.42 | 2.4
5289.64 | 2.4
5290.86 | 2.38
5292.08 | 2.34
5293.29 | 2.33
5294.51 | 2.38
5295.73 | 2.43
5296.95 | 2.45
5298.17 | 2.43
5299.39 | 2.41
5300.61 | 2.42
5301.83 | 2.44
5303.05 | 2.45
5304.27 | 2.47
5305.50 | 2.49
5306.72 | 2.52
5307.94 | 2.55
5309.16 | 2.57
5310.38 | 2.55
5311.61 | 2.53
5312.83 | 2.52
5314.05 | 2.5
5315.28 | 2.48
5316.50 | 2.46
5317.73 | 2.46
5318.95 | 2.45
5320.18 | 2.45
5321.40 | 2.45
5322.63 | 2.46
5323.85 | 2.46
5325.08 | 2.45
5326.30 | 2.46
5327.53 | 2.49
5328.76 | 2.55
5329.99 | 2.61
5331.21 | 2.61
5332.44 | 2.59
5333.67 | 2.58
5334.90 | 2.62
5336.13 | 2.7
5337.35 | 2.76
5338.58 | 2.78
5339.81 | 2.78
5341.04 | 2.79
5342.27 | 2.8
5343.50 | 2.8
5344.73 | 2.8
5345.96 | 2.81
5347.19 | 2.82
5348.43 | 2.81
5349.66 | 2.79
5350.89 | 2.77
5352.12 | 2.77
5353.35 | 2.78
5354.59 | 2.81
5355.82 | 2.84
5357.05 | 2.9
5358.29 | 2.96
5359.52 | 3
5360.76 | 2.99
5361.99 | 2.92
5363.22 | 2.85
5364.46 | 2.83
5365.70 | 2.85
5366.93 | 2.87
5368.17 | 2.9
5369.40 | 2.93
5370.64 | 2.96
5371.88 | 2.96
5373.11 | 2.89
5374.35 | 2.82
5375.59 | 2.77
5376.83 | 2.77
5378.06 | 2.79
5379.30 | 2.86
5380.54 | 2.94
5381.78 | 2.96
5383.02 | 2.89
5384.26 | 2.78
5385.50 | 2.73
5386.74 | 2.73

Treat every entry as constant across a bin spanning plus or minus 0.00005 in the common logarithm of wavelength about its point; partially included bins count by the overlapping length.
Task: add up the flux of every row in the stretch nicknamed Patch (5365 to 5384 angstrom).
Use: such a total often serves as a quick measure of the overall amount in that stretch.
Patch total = 43.2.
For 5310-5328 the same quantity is 37.2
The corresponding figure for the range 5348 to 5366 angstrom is 42.9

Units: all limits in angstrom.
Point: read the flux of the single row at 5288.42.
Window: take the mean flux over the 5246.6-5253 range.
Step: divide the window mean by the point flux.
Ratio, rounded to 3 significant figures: 1.02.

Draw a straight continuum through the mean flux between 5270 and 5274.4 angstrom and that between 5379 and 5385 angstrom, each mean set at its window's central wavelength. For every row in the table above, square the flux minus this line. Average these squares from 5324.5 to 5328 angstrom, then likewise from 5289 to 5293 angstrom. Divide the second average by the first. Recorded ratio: 0.8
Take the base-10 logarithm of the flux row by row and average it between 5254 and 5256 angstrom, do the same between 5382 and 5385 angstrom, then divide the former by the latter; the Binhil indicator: 0.86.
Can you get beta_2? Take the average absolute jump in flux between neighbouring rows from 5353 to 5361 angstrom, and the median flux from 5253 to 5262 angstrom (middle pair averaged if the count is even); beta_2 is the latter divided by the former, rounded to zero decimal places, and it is 64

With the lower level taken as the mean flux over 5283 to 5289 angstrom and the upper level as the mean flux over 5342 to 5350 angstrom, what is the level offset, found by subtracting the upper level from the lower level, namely -0.35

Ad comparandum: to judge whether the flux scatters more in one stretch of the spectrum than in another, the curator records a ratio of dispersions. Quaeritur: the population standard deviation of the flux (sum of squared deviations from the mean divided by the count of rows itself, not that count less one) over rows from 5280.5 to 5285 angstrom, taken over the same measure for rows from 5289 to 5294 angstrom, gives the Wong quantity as 0.87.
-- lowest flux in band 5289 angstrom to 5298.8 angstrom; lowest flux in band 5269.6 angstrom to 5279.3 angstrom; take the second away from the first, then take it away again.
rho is -2.53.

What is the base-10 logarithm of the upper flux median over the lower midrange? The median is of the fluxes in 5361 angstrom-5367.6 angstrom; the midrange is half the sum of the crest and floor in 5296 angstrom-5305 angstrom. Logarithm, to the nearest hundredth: 0.07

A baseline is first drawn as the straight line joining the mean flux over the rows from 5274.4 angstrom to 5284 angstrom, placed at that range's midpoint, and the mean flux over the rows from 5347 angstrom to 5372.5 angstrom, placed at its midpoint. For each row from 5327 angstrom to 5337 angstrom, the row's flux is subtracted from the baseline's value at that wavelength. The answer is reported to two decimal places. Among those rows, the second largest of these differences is 0.18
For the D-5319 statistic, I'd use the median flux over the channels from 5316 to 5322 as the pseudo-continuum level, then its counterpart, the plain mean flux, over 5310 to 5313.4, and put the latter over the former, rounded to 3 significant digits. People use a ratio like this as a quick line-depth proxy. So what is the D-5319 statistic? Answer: 1.03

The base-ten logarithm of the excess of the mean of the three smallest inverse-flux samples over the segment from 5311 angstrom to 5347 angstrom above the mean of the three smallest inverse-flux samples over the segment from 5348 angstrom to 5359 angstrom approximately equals -1.9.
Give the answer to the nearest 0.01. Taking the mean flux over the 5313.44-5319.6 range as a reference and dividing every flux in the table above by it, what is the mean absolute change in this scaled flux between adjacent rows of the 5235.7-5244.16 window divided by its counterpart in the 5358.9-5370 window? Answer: 0.64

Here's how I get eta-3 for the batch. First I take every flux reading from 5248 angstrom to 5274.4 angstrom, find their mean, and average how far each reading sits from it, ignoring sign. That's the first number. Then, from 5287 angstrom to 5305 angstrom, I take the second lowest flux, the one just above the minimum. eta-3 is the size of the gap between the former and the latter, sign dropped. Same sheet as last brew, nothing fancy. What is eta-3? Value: 2.30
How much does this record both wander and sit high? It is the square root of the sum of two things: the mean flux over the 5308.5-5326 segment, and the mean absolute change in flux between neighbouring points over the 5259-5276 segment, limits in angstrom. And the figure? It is 1.58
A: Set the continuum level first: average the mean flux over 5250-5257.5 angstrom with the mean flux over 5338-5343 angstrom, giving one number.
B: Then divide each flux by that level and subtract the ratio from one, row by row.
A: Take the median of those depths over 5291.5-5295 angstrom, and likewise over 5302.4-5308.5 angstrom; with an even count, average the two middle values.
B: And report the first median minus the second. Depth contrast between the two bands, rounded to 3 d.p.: 0.057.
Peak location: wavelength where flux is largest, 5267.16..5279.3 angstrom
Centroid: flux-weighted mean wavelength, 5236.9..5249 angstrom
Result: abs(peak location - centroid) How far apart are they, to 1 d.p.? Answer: 24.8 angstrom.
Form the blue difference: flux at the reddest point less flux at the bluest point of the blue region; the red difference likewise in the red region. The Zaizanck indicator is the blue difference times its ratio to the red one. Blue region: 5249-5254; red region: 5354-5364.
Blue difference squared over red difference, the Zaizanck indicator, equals 0.01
